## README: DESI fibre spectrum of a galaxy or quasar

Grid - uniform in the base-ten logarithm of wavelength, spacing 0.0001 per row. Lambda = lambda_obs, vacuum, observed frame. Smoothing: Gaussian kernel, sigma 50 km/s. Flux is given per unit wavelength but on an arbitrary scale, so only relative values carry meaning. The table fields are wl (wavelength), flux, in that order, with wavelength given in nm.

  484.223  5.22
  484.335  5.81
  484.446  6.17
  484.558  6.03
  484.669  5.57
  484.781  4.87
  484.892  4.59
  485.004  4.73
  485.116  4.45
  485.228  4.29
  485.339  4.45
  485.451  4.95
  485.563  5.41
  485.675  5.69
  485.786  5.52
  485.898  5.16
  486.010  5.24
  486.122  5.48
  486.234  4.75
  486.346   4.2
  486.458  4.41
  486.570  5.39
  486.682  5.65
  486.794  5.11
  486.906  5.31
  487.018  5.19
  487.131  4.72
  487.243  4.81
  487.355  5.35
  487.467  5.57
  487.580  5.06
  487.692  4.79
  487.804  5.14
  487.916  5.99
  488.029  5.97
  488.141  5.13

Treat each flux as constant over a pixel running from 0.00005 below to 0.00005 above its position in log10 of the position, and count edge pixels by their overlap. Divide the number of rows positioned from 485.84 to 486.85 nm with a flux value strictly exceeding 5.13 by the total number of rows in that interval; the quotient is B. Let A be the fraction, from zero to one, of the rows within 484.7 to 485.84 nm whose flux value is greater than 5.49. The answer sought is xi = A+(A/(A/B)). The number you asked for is 0.8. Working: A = 0.20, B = 0.56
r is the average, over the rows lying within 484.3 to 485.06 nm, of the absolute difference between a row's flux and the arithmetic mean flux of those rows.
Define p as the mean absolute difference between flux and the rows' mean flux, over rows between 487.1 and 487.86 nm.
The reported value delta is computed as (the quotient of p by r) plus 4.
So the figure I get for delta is 4.4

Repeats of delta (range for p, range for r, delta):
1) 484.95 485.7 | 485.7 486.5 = 5.0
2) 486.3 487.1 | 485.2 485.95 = 5.0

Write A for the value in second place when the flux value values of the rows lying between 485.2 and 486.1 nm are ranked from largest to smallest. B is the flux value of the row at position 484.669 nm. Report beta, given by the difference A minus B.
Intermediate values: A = 5.52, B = 5.57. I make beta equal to -0.05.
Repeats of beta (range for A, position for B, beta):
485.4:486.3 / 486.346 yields 1.32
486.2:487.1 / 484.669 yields -0.18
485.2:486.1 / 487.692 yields 0.73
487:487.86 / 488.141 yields 0.22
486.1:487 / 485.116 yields 1.03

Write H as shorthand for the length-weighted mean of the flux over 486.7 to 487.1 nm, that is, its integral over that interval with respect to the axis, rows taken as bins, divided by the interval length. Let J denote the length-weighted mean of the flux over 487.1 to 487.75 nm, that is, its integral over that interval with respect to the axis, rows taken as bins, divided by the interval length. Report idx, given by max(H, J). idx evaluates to 5.21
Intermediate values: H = 5.2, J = 5.07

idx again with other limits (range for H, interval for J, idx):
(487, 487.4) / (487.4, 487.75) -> 5.15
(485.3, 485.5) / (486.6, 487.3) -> 5.14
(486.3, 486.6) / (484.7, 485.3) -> 4.62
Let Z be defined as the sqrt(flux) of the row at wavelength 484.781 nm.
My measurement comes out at 2.21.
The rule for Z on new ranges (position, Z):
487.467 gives 2.36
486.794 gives 2.26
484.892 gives 2.14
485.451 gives 2.22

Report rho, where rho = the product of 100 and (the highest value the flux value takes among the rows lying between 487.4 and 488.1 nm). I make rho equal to 599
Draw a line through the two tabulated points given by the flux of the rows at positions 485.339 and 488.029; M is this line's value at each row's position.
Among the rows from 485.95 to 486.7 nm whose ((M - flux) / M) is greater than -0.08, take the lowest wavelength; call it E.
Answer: 486.234 nm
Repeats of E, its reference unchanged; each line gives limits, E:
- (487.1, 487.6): 487.131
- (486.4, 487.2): 486.458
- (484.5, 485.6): 485.116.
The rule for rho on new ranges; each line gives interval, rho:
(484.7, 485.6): 541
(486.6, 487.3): 565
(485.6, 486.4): 569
